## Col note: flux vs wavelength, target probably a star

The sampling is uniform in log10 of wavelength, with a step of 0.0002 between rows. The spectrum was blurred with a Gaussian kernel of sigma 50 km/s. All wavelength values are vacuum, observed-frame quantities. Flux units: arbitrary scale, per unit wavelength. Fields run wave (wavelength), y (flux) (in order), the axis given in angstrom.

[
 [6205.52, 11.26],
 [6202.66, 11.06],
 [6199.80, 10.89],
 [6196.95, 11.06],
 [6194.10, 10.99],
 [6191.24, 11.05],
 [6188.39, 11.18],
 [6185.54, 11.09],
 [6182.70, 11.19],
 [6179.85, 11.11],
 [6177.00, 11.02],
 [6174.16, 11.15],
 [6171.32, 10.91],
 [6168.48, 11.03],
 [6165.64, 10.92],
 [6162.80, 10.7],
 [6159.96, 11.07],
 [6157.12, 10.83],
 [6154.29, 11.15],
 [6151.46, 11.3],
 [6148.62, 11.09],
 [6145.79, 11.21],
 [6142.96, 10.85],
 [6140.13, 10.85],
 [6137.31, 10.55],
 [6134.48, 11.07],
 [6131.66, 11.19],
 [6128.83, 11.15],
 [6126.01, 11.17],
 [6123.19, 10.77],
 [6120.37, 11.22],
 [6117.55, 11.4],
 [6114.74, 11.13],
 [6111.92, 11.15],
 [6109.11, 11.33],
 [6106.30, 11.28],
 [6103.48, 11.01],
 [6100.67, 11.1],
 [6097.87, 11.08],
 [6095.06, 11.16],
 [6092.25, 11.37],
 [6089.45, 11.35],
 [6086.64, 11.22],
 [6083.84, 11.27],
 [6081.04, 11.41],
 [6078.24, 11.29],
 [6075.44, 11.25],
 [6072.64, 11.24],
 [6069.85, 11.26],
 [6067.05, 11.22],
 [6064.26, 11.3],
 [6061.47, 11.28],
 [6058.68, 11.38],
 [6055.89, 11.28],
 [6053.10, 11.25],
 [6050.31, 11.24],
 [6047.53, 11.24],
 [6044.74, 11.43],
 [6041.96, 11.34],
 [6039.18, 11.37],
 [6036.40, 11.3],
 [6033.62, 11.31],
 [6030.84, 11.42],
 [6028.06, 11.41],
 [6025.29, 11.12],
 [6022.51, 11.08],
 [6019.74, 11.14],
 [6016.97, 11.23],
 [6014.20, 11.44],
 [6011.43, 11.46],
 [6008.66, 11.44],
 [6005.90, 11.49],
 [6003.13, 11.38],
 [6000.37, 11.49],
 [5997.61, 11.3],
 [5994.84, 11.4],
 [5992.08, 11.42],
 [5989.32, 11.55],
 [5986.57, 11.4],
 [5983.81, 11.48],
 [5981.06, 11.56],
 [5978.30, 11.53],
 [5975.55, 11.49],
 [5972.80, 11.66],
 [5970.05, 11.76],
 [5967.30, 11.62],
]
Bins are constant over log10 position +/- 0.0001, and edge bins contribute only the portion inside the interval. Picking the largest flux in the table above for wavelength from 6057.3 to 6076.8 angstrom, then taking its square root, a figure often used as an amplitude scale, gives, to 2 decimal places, 3.37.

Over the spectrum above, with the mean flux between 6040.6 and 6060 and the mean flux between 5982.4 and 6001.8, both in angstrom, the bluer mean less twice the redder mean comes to -11.2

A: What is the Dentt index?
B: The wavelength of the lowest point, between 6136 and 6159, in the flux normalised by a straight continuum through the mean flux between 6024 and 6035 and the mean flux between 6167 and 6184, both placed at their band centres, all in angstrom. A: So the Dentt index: 6137.31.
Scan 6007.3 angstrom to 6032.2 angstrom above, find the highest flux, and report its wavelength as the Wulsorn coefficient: 6011.43 angstrom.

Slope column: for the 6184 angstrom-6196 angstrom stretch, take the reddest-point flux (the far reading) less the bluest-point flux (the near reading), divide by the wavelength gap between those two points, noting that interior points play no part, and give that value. -0.012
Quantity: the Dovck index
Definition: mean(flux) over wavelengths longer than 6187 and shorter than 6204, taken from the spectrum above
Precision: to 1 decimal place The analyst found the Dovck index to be 11.0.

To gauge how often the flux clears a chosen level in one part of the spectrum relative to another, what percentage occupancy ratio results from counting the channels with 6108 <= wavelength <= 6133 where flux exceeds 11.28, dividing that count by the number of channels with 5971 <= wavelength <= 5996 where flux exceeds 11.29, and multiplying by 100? 22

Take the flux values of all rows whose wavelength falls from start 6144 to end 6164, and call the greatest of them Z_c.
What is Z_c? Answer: 11.3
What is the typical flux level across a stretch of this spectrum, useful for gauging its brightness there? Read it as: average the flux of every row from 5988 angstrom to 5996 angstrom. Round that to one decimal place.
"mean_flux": 11.5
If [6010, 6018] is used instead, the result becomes 11.4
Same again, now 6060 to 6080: 11.3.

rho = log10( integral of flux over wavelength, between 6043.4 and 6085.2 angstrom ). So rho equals 2.7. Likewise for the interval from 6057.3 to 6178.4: 3.1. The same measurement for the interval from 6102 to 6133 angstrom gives 2.5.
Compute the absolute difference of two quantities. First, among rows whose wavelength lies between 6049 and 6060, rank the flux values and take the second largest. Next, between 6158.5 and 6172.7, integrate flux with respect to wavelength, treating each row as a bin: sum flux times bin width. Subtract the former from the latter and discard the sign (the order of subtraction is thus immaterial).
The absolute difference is 144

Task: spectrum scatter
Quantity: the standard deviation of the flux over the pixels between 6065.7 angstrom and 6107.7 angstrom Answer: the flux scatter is 0.11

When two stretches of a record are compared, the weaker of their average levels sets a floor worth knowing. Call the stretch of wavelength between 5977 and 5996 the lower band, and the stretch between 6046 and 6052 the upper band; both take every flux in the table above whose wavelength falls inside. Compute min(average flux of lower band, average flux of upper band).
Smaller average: 11.2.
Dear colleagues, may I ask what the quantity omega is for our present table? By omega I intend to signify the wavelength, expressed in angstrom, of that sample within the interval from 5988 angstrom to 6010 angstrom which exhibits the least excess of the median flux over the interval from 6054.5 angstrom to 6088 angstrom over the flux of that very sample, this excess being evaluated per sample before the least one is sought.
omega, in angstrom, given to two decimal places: 5989.32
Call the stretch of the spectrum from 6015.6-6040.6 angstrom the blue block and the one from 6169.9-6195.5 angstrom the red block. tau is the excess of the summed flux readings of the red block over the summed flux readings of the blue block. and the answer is -1.7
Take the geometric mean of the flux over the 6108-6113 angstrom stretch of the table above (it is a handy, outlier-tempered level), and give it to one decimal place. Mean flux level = 11.2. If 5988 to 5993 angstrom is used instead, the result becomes 11.5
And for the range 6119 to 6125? 11.0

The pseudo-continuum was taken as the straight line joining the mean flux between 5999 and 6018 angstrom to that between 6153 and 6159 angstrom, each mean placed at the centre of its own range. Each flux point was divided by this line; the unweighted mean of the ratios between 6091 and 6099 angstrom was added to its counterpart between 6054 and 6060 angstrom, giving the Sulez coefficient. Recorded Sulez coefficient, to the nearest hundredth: 2.01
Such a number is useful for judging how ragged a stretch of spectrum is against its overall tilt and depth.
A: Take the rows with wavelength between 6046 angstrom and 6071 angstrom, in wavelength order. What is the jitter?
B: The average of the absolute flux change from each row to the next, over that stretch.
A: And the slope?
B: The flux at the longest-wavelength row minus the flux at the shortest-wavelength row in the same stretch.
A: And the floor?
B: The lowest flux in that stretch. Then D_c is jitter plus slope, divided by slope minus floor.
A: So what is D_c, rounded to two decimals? -0.01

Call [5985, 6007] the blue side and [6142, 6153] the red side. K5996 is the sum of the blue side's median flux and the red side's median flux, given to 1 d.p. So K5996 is 22.6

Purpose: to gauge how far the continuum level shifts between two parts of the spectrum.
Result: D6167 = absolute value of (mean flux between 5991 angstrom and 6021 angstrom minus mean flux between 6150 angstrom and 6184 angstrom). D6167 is 0.35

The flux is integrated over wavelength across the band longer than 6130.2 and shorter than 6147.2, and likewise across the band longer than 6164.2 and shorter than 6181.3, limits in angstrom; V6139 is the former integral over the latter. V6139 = 0.99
